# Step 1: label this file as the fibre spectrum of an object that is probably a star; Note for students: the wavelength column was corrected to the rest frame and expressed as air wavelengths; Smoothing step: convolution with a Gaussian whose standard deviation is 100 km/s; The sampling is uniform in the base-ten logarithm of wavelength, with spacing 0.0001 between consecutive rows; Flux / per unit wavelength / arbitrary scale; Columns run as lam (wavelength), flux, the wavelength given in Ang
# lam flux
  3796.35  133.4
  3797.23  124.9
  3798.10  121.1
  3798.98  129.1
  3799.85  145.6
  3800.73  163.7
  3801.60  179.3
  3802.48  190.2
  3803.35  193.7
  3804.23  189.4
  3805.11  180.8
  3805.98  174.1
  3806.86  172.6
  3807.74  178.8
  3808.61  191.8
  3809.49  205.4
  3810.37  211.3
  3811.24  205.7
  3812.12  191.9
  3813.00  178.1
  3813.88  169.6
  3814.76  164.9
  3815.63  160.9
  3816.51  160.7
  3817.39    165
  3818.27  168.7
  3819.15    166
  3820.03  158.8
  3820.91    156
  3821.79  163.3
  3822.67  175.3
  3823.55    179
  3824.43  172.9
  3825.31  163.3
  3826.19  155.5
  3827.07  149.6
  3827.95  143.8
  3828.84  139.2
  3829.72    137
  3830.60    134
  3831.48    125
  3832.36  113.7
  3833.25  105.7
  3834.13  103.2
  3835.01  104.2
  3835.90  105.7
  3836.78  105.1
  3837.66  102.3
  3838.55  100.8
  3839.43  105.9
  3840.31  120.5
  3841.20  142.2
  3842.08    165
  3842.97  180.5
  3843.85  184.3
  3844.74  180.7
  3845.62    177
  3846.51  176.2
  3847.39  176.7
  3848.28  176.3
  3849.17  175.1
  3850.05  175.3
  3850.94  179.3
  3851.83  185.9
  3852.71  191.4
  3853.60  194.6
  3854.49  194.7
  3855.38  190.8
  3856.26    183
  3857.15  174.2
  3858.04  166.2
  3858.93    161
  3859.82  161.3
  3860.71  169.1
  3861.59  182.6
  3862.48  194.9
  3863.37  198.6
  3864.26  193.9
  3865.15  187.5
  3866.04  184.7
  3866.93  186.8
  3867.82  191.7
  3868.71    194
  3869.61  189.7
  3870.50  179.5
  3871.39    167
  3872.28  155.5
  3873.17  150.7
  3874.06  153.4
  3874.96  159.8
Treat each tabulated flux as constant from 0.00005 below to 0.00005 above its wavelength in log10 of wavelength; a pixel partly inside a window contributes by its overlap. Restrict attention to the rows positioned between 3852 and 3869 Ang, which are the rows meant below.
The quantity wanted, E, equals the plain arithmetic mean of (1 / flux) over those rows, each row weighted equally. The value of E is 0.0055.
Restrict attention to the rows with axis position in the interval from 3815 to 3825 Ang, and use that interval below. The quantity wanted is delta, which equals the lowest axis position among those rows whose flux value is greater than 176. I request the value 3823.55 Ang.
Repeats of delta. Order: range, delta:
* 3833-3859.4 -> 3842.97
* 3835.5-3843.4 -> 3842.97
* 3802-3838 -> 3802.48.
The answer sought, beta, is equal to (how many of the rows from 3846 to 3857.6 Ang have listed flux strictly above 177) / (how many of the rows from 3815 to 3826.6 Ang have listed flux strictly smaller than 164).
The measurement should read 1.0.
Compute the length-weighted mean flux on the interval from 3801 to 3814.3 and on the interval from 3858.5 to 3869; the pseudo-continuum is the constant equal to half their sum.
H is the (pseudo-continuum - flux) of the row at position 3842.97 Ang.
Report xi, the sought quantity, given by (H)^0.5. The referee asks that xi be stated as 2.2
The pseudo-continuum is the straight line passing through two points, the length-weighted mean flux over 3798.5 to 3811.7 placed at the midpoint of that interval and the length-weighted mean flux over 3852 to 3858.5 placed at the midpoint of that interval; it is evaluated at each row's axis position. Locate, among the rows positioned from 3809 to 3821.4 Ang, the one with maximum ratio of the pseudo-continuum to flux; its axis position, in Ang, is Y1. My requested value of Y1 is 3820.91 Ang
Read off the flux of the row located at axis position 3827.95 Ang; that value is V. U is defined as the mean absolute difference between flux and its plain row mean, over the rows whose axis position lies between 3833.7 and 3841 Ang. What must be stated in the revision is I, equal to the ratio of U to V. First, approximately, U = 3.6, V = 143.8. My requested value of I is 0.025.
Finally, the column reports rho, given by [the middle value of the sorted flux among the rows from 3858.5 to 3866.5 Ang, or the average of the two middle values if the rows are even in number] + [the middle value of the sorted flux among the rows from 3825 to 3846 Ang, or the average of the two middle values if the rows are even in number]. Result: 320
